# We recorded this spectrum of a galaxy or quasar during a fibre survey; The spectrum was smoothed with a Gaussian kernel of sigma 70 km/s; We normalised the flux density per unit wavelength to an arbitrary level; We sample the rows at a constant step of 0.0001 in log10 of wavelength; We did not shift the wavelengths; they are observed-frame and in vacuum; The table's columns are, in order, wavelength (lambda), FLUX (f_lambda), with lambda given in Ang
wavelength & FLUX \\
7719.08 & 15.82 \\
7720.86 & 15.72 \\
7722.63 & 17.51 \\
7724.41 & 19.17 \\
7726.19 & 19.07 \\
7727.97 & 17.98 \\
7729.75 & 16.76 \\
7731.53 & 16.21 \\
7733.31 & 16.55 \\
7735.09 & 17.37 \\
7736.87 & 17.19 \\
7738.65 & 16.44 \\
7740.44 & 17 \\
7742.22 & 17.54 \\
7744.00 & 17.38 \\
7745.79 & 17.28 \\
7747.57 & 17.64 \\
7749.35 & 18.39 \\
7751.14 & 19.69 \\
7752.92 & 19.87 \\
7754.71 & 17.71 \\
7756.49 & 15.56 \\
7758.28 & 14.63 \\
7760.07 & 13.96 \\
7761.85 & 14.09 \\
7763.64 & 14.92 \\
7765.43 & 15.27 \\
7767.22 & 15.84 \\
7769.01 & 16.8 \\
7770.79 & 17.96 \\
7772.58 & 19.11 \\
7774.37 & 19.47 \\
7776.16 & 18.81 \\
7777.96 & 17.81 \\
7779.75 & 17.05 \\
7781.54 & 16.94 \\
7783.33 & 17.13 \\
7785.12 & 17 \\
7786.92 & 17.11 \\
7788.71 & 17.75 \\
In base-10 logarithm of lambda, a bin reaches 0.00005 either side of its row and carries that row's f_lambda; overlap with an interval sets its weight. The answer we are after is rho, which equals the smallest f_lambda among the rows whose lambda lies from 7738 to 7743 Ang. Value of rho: 16.44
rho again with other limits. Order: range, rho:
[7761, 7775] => 14.09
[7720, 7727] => 15.72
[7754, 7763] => 13.96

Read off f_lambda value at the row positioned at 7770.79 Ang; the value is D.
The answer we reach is 17.96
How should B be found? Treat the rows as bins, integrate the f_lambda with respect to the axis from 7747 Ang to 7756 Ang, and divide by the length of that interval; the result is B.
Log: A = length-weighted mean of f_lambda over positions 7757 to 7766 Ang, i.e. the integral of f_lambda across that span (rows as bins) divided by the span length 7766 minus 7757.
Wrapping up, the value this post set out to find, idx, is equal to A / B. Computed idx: 0.79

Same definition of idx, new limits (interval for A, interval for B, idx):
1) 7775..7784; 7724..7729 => 0.94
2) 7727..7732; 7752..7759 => 1.00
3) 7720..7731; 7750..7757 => 0.96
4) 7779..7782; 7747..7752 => 0.91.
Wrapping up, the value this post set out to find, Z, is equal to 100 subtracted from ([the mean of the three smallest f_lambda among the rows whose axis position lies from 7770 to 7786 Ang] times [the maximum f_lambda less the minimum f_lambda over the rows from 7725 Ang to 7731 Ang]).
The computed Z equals -61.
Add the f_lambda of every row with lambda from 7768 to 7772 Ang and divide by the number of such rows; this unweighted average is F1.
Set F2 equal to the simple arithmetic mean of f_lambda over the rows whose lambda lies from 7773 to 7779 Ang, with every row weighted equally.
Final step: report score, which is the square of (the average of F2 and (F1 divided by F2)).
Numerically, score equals 96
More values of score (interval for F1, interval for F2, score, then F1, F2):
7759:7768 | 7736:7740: 78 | 14.8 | 16.8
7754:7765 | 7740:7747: 83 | 15.1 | 17.3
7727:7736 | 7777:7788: 82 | 17.0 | 17.2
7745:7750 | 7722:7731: 91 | 17.8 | 18.1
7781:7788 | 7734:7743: 82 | 17.0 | 17.1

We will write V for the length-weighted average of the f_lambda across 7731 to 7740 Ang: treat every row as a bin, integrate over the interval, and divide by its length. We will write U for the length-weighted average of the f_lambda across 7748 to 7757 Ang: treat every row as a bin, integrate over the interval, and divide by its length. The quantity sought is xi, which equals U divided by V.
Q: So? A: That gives 1.09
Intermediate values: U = 18.3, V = 16.8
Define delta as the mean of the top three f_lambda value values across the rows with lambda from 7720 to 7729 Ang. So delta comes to 18.7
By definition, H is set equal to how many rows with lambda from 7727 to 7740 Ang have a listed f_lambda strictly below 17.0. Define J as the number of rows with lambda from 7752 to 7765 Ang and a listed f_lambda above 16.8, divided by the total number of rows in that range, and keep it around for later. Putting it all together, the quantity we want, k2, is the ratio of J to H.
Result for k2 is 0.071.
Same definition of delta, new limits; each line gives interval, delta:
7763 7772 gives 16.9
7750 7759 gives 19.1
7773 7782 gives 18.7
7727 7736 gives 17.4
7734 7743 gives 17.4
